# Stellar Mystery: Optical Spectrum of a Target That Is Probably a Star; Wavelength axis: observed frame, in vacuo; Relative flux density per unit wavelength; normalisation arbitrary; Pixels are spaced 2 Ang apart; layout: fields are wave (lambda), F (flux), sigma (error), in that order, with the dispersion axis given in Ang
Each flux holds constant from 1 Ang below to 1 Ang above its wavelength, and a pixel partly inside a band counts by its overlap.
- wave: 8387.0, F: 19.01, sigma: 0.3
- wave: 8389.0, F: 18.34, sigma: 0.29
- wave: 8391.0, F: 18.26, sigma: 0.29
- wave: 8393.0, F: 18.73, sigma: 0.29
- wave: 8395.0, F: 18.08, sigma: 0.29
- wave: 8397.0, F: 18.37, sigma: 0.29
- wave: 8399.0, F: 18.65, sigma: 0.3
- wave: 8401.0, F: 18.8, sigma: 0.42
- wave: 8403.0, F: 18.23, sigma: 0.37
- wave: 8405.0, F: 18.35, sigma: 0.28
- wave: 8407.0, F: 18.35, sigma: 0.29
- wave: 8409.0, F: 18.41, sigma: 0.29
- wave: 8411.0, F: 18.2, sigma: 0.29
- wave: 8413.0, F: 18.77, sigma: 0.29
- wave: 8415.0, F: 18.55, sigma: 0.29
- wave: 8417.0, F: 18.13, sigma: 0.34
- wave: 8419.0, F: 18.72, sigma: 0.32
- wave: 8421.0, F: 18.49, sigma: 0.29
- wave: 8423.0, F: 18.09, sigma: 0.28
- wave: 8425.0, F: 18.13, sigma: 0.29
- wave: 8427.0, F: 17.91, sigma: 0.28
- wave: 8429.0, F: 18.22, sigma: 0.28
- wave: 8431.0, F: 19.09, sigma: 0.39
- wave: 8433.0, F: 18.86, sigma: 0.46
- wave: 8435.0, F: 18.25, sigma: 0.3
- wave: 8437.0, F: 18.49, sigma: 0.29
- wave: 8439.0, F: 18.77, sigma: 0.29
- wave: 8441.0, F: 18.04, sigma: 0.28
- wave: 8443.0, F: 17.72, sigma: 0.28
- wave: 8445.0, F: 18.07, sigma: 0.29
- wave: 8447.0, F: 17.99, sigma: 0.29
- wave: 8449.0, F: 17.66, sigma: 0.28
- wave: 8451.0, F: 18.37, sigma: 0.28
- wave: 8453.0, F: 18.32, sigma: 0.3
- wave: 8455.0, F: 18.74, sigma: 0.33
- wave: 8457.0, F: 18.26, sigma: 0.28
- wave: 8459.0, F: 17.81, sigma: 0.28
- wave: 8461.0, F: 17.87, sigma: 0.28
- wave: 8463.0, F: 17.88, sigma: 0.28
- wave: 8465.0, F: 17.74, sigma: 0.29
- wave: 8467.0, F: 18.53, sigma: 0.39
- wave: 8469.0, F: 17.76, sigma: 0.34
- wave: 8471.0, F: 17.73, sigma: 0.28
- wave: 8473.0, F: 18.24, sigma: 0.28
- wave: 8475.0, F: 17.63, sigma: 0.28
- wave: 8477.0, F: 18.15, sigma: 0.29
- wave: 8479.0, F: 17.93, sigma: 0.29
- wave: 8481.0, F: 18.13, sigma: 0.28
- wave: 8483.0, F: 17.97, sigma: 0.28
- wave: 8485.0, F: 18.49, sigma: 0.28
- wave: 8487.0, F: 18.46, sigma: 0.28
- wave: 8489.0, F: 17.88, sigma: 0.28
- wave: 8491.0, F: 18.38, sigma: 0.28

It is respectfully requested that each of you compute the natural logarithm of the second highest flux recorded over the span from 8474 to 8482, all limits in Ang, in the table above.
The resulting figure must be 2.90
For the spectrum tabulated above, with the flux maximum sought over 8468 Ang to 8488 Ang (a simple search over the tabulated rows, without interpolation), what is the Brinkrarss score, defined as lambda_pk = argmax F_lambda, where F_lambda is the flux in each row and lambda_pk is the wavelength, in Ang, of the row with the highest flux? 8485.0 Ang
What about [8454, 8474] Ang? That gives 8455.0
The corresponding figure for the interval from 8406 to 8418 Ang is 8413.0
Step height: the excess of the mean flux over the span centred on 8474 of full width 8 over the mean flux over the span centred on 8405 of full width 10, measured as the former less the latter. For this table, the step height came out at -0.49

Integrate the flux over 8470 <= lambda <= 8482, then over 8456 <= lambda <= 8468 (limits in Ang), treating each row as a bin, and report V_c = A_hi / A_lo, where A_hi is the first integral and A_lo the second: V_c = 0.997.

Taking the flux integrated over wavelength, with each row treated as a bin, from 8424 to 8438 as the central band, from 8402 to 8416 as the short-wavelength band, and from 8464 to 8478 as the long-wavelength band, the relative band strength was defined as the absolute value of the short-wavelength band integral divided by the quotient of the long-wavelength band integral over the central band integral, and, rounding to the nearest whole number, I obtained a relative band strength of 264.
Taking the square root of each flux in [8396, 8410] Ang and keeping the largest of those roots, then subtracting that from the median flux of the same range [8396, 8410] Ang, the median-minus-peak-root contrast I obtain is 14.0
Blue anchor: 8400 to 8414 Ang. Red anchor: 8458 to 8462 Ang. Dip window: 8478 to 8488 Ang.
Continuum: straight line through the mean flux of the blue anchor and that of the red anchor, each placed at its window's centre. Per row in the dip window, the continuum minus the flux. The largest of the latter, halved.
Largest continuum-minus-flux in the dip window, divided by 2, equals -0.15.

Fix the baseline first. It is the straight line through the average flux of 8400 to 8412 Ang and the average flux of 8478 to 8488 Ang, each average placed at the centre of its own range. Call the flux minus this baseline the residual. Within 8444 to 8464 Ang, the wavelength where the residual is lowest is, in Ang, 8449.0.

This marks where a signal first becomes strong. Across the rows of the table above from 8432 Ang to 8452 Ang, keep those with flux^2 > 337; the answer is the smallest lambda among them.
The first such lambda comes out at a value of 8433.0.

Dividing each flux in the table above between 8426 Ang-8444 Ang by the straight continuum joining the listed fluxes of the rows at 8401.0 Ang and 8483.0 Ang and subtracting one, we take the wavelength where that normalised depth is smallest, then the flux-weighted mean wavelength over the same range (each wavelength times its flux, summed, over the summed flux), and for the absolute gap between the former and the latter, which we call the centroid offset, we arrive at 8.0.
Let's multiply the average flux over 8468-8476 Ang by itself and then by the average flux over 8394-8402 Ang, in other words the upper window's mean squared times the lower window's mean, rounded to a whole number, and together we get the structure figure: 5880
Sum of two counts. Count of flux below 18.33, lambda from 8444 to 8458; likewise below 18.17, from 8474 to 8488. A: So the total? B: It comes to 10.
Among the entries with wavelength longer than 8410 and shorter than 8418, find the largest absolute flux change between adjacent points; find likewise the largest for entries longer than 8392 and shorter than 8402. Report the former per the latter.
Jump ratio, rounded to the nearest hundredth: 0.88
